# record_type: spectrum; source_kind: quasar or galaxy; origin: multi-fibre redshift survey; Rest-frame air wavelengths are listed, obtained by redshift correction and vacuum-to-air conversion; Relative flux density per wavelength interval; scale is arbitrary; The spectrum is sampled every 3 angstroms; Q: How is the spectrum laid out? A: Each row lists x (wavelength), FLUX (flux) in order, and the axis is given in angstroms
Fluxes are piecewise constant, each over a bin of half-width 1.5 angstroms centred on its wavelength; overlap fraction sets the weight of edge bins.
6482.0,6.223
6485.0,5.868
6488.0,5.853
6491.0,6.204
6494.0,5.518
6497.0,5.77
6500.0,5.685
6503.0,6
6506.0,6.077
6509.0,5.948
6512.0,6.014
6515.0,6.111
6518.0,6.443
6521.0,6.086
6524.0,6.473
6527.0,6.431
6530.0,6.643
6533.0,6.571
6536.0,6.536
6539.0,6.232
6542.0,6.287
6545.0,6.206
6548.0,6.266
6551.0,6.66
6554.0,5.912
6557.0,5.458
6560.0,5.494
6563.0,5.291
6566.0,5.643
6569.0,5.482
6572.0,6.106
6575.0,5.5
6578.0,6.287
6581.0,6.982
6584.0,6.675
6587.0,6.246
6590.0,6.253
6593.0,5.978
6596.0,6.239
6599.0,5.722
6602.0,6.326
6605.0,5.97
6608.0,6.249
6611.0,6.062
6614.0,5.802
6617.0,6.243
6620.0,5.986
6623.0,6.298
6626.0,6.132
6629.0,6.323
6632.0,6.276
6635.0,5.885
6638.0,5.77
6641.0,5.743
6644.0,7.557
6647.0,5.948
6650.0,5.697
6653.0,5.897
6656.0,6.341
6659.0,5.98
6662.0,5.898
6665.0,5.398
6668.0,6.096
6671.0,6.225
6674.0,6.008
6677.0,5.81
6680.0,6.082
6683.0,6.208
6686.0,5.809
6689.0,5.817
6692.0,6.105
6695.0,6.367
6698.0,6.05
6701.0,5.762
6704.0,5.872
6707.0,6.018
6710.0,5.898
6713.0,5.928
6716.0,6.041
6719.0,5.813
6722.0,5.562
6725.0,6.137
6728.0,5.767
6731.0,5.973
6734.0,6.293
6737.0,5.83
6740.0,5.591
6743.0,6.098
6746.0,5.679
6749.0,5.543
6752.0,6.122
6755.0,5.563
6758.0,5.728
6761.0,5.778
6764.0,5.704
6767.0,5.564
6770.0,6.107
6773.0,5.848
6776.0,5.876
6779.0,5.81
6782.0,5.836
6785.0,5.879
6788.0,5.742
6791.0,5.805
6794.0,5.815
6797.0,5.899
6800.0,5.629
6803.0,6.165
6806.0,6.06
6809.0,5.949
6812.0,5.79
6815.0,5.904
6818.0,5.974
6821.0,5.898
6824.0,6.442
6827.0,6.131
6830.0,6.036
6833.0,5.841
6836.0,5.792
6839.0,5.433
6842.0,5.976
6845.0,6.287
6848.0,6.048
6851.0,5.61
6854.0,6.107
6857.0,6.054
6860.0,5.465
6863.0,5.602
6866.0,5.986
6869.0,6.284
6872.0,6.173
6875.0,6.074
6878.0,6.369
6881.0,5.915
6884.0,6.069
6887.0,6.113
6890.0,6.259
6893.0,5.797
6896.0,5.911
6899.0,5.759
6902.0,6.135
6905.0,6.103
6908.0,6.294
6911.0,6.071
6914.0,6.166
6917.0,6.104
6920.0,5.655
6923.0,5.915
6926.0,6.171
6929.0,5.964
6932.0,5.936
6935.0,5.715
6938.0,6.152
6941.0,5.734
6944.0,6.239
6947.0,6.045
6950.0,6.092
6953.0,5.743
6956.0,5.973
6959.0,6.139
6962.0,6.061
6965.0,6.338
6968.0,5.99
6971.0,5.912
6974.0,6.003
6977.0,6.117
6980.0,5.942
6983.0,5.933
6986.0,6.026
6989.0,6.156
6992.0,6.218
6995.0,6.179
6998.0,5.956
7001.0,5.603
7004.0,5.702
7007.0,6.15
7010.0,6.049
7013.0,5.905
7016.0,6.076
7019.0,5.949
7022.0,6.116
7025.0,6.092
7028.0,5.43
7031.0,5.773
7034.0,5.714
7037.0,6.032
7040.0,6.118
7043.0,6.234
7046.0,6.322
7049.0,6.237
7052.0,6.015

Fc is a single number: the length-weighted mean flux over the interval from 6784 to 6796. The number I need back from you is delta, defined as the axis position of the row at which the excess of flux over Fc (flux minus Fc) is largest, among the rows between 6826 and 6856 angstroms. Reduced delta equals 6845.0 angstroms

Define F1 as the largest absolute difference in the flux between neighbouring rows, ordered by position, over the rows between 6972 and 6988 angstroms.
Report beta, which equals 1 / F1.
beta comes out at 5.7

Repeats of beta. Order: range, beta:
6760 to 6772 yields 1.8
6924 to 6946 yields 2.0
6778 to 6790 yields 7.3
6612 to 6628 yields 2.3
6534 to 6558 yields 1.3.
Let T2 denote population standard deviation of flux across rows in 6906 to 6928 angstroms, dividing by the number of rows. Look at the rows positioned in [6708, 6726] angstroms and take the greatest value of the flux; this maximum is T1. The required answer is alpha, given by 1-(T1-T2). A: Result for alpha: -4.94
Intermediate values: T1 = 6.137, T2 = 0.19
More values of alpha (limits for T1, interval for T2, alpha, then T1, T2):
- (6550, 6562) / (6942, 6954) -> -5.48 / 6.66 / 0.18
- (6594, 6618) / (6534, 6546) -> -5.20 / 6.326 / 0.13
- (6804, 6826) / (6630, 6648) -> -4.81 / 6.442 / 0.63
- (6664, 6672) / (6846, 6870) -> -4.95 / 6.225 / 0.28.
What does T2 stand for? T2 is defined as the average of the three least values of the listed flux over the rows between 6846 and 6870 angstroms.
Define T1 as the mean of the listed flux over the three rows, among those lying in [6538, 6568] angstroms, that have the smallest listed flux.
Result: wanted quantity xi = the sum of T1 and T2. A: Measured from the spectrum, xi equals 11.0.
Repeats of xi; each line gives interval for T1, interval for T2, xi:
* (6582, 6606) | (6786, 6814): 11.6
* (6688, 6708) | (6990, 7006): 11.6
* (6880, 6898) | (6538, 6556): 12.0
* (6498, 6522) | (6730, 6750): 11.5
